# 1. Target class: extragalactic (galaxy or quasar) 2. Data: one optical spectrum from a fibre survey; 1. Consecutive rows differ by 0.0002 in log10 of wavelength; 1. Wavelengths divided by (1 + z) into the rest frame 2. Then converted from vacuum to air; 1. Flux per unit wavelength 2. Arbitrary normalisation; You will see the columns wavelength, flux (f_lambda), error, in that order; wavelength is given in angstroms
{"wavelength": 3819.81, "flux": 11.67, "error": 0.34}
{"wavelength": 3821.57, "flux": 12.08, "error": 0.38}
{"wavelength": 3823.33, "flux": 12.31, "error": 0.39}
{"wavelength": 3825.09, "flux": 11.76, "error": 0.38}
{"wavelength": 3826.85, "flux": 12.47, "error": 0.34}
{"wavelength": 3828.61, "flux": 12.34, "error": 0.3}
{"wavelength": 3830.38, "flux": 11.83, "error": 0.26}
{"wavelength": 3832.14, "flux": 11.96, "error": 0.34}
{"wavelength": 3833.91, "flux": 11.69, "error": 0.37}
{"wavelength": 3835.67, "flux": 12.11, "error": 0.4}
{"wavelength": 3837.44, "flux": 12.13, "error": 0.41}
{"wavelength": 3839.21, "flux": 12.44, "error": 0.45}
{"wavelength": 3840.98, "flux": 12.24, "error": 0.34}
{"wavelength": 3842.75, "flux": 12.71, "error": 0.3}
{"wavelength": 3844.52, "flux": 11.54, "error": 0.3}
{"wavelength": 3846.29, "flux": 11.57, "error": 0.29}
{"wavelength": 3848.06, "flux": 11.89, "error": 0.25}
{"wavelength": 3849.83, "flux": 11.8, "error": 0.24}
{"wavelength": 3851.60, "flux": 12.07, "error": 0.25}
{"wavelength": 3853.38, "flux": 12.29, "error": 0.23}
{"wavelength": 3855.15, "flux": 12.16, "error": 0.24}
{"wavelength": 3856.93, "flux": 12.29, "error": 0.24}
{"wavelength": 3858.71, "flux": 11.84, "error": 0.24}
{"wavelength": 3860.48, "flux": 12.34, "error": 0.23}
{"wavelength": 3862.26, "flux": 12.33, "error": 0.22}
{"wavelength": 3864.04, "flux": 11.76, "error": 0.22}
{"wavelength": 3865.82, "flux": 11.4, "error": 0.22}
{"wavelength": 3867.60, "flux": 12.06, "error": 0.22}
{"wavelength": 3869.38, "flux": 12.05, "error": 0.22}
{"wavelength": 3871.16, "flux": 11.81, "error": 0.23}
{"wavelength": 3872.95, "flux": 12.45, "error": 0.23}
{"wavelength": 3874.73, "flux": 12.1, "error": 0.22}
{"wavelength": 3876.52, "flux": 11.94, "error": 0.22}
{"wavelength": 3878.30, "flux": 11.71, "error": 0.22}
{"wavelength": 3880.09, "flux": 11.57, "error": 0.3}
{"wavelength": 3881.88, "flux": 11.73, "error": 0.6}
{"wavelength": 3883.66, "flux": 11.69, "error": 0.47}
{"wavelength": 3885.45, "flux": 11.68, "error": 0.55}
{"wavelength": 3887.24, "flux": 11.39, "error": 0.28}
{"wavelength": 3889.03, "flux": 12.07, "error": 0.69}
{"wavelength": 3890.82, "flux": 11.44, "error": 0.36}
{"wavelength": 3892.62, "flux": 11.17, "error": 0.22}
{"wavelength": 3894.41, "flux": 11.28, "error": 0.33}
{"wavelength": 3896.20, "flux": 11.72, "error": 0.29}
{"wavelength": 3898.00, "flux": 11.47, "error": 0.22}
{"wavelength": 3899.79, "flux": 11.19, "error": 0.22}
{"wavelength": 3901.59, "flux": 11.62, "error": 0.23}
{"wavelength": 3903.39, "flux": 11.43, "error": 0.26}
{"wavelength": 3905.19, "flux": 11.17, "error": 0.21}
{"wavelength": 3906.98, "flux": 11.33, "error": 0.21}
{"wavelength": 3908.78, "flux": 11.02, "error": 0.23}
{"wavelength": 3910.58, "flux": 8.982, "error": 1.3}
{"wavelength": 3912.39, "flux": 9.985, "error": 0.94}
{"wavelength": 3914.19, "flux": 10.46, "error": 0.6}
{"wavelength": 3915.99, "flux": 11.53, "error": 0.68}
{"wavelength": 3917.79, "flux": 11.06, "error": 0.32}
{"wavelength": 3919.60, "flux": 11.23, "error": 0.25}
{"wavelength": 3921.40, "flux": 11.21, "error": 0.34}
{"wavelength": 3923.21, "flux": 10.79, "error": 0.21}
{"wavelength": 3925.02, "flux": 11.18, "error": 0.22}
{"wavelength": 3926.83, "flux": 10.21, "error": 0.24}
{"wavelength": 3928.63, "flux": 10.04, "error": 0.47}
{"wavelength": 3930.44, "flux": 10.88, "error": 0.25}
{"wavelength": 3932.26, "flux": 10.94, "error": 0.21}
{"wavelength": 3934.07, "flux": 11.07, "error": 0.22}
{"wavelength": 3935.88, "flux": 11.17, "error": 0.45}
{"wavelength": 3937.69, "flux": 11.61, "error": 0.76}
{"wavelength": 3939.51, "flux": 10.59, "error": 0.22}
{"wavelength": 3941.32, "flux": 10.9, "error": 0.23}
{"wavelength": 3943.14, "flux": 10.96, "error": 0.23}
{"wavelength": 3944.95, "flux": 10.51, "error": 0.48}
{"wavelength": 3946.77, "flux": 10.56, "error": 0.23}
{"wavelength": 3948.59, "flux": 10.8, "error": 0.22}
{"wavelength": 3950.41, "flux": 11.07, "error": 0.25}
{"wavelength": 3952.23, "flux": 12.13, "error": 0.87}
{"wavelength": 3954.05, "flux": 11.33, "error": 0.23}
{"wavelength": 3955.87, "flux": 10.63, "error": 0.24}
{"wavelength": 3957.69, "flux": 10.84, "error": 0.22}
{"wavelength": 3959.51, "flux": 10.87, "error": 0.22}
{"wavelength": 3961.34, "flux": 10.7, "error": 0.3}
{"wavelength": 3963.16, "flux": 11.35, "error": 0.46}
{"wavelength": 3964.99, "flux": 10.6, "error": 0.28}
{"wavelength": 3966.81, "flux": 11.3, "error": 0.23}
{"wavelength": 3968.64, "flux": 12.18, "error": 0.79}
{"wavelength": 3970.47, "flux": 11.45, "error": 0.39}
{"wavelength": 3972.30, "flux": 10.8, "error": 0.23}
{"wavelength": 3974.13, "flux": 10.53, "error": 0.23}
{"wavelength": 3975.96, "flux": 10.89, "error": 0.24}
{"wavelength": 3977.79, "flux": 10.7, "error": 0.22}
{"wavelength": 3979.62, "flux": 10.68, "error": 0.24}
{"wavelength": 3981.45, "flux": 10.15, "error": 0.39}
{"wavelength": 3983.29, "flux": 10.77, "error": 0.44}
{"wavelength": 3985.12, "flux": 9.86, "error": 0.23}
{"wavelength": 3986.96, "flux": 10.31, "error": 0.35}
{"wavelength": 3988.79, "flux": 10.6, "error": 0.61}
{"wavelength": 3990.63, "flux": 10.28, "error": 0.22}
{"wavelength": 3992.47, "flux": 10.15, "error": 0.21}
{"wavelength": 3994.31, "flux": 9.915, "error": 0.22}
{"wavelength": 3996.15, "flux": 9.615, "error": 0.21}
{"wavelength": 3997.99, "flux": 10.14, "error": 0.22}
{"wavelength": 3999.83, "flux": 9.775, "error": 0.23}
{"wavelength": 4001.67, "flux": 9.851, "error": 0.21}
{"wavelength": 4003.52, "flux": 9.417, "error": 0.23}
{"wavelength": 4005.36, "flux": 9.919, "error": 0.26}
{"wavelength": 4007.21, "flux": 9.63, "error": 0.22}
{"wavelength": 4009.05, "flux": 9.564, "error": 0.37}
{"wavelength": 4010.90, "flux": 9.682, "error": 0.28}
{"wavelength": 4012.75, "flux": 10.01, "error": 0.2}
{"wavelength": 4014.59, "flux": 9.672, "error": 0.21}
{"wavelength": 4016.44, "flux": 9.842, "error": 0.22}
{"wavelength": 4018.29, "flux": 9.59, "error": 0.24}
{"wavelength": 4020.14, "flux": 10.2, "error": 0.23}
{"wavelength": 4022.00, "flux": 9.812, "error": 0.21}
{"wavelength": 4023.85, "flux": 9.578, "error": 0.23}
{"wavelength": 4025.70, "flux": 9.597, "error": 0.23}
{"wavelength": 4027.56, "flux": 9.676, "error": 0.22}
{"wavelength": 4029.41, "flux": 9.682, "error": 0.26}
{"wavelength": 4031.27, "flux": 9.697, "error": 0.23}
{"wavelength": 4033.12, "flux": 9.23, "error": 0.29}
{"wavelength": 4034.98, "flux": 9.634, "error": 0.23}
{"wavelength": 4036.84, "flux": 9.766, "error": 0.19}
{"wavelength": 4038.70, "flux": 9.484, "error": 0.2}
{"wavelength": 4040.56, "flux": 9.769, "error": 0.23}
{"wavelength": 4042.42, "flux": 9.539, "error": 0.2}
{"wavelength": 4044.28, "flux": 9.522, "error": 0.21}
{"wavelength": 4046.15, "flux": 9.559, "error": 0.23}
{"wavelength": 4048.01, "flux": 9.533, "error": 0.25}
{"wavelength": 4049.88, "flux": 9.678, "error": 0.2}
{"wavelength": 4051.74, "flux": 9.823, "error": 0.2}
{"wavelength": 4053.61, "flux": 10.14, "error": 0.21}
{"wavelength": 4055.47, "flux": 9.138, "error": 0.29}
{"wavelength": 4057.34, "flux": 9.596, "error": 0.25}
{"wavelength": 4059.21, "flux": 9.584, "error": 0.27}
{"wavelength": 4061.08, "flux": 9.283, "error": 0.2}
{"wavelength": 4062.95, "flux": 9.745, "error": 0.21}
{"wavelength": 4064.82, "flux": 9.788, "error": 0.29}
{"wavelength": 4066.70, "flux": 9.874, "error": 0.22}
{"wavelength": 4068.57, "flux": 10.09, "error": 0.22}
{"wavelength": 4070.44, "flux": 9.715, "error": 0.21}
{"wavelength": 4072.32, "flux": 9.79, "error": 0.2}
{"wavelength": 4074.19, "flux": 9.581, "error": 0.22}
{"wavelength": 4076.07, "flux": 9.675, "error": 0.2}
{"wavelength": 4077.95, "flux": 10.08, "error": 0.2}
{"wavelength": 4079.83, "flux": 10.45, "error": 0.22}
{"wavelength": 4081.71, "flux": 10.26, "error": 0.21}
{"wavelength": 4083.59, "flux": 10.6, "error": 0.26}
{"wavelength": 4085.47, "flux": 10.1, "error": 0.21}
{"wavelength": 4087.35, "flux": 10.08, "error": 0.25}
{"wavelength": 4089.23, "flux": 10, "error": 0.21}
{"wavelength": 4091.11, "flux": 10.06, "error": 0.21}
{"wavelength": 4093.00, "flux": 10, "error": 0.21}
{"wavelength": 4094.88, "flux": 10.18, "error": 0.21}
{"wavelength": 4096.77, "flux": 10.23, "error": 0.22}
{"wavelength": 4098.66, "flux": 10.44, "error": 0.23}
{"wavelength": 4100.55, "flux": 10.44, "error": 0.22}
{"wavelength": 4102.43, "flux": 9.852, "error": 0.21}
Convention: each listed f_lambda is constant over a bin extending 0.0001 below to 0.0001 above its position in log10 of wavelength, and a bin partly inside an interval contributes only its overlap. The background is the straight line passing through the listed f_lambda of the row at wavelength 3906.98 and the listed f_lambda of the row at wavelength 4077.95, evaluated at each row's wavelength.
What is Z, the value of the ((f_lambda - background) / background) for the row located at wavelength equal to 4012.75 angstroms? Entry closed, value -0.052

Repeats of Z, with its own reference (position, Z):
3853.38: 0.048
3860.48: 0.057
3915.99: 0.024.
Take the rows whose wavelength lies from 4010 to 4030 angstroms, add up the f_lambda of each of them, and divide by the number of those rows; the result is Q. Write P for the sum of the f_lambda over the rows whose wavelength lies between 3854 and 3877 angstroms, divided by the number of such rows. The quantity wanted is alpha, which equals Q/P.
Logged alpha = 0.81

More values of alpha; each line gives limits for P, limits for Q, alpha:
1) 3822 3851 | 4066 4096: 0.83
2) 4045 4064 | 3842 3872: 1.25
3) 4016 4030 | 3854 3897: 1.21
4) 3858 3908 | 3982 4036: 0.84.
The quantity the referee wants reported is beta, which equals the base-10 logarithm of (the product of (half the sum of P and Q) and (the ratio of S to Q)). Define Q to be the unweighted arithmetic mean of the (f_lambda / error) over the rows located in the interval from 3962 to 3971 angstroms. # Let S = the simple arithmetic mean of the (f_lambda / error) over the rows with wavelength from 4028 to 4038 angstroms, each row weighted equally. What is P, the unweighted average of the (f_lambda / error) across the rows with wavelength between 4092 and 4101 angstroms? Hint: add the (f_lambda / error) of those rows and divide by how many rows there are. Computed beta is 1.71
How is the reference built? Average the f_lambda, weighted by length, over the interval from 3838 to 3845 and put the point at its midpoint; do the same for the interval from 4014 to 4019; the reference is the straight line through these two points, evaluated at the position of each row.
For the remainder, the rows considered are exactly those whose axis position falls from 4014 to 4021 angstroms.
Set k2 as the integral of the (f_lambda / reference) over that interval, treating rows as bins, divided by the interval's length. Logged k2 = 1.01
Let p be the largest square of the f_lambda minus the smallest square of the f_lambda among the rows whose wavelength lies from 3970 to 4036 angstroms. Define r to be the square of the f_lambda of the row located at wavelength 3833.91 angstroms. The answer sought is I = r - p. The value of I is 91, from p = 46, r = 137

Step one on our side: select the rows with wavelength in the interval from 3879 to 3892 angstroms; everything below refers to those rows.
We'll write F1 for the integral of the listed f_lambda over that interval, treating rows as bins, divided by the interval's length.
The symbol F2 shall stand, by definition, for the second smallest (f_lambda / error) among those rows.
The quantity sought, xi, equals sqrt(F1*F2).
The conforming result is 15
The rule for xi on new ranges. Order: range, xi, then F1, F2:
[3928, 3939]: 15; 11.0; 21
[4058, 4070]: 19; 9.7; 35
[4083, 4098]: 20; 10.2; 41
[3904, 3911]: 23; 10.8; 48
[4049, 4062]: 18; 9.6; 35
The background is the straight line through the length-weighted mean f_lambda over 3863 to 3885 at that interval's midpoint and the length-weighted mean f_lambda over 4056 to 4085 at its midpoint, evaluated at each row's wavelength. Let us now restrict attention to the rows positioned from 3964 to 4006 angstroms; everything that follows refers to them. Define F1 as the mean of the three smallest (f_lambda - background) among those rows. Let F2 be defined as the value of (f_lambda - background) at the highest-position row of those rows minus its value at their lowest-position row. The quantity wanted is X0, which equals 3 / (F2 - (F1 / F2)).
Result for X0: -0.8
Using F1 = -1.0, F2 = -0.3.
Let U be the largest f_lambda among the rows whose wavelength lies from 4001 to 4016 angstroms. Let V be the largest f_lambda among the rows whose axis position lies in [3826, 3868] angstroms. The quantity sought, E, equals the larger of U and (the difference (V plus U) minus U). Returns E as 12.7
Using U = 10.01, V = 12.71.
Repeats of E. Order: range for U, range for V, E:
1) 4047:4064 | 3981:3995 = 10.8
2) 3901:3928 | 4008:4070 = 11.6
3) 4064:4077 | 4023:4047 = 10.1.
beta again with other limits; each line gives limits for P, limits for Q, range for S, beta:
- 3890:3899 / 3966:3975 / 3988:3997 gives 1.63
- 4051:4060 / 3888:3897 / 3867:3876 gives 1.77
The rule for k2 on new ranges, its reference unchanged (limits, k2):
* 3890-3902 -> 0.99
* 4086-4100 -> 1.18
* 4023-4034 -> 1.01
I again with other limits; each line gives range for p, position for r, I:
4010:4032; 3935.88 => 112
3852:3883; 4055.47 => 58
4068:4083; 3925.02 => 108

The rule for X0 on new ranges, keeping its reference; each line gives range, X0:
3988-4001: -1.6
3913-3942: 1.3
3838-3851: -2.1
